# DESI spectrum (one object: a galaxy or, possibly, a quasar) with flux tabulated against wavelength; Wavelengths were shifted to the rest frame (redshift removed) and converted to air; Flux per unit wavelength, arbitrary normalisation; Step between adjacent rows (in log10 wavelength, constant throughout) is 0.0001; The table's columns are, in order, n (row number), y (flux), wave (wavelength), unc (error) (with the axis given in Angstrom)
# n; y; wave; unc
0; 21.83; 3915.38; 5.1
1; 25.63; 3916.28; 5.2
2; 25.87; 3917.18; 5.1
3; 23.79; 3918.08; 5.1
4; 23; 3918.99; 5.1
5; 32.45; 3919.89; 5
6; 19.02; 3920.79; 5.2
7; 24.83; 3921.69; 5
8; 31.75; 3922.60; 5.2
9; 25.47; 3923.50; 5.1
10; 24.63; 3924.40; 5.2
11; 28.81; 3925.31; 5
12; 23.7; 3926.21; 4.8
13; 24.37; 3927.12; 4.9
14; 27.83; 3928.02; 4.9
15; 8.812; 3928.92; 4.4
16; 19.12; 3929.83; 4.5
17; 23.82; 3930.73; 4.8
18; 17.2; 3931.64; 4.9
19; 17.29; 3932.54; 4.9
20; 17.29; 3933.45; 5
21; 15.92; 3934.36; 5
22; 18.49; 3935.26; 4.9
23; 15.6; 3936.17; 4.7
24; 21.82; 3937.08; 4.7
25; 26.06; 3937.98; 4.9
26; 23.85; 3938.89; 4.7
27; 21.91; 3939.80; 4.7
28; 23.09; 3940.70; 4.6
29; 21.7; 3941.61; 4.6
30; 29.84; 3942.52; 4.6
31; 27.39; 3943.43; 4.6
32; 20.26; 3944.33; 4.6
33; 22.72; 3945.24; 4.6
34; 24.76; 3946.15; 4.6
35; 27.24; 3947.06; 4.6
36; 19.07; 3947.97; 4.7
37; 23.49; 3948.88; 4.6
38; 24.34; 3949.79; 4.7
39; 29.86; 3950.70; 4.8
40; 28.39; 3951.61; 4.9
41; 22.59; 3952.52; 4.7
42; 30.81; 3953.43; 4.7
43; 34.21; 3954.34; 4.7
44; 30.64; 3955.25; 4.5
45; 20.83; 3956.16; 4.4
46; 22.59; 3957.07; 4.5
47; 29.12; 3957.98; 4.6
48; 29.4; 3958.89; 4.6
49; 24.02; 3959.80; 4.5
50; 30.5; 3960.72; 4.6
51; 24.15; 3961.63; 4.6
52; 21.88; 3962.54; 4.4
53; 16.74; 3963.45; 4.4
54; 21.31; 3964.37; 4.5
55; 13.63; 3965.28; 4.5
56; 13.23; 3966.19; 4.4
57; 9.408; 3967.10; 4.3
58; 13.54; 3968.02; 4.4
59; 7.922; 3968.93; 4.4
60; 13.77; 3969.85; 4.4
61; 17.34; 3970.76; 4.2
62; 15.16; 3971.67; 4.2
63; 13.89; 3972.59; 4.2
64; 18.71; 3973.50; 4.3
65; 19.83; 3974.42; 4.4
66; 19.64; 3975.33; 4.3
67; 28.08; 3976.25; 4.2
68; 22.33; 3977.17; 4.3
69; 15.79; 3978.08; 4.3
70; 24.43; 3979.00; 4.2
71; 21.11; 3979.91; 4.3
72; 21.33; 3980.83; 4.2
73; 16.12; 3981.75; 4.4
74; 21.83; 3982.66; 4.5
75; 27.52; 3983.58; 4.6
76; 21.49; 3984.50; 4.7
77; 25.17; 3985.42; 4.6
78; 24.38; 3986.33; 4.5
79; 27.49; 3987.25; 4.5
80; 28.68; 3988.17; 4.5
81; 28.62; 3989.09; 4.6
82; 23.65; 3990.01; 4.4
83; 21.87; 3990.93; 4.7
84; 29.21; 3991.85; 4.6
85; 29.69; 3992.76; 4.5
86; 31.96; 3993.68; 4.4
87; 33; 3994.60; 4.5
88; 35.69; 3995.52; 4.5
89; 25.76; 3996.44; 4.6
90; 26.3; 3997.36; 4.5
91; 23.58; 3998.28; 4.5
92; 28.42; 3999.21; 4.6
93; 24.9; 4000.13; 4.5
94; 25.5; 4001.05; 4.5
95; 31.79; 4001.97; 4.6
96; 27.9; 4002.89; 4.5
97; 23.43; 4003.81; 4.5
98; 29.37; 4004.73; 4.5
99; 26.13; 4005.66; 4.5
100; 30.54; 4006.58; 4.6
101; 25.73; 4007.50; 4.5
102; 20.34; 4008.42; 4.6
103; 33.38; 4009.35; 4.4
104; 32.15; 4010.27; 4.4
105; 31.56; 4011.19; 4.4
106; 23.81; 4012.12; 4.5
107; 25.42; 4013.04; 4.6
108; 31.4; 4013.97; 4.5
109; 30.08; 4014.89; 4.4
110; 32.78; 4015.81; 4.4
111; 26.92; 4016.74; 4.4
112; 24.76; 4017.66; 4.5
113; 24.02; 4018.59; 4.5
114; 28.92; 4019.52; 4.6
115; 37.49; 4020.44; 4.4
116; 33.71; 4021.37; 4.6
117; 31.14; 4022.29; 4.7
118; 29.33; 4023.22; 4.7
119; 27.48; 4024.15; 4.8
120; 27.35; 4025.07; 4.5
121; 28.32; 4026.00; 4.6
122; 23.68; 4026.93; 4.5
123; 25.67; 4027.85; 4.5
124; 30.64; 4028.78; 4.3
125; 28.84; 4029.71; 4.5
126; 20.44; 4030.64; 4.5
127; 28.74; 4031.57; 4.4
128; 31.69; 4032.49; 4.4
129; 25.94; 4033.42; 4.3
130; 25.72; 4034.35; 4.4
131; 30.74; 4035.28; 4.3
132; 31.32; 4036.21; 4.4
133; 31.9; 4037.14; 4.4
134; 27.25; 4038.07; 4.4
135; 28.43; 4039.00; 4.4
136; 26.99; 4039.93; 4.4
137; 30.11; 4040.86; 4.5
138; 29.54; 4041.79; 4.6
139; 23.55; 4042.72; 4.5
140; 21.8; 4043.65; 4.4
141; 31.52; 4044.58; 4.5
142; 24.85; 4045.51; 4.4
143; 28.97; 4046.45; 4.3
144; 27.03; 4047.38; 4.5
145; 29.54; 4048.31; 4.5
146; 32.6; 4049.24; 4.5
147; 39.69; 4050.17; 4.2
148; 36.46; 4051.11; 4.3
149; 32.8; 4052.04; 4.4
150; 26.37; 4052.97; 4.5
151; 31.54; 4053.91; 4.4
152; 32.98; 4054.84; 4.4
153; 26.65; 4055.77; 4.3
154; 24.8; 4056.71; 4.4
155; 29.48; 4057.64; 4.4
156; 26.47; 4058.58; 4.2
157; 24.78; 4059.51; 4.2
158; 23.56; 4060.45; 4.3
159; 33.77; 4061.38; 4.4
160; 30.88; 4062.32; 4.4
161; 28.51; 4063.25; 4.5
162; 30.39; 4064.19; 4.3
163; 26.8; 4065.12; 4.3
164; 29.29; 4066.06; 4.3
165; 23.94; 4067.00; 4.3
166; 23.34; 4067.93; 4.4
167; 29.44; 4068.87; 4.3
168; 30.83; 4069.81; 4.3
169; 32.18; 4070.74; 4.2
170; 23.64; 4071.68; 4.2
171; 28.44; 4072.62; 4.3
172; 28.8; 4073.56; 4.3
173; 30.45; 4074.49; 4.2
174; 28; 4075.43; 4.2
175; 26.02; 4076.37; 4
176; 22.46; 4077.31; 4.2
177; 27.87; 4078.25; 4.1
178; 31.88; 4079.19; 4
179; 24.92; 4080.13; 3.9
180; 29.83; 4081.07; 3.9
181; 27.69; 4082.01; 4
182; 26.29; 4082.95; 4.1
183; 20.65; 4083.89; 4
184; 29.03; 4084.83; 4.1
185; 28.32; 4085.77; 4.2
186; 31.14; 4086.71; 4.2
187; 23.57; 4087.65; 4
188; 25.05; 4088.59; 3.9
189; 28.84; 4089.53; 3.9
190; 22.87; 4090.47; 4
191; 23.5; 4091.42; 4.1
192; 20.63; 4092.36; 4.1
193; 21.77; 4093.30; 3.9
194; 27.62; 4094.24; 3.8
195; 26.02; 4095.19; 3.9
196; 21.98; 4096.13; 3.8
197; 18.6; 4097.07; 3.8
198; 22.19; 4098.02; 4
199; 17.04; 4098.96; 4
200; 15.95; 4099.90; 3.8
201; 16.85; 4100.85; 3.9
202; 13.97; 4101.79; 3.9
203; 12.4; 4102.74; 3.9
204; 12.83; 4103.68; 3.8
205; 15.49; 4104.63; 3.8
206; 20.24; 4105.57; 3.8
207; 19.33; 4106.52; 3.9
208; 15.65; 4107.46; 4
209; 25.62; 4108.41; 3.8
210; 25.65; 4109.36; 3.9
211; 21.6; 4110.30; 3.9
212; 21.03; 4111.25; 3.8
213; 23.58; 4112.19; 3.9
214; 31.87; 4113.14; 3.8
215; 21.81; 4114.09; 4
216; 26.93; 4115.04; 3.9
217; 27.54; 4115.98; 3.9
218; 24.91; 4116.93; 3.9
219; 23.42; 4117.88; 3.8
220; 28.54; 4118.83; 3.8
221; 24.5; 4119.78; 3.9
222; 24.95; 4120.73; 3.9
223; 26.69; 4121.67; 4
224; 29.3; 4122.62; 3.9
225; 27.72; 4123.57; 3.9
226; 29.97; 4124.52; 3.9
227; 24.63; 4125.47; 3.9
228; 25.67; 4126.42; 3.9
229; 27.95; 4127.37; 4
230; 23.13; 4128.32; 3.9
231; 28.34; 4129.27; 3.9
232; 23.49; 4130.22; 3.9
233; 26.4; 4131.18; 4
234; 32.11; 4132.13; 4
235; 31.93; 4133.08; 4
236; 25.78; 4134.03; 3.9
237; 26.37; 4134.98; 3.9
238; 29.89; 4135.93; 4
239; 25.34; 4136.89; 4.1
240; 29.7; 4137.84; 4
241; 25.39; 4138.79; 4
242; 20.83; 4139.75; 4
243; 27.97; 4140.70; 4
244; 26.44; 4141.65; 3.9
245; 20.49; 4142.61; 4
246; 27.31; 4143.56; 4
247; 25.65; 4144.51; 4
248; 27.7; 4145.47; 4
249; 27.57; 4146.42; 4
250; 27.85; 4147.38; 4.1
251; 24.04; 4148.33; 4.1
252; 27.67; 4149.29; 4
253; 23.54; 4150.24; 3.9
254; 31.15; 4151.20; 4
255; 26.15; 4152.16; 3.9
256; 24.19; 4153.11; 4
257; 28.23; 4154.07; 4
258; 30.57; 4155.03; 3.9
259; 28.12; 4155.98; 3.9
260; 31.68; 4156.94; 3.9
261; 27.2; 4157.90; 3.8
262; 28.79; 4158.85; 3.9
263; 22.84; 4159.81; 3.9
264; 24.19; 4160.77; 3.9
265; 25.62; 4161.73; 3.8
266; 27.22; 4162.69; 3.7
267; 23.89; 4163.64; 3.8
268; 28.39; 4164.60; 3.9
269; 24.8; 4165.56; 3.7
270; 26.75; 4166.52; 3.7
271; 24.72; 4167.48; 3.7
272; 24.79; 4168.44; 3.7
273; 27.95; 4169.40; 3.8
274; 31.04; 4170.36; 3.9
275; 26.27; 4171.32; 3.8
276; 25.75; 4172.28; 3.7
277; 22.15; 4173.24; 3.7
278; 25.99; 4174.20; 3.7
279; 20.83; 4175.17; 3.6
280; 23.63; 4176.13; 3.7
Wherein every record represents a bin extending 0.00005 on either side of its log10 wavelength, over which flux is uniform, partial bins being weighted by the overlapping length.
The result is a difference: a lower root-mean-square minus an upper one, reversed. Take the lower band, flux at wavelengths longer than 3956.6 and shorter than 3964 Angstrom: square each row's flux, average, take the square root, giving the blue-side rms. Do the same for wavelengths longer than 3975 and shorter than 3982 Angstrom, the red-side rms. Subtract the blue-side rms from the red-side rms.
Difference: -3.7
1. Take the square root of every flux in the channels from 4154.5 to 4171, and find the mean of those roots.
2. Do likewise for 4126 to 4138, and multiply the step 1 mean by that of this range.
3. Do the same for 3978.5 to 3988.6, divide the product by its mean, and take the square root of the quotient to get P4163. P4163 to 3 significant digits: 2.37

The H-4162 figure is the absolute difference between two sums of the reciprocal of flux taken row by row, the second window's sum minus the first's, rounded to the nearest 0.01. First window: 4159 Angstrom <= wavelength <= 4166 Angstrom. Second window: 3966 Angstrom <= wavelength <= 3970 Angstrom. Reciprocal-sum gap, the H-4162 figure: 0.18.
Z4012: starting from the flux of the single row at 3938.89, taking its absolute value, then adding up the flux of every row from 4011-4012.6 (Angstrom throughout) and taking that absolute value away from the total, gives 32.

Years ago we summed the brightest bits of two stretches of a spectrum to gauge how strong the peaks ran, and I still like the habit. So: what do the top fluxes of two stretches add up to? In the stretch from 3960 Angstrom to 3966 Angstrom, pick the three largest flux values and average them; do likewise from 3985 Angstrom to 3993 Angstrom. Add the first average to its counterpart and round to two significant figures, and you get 55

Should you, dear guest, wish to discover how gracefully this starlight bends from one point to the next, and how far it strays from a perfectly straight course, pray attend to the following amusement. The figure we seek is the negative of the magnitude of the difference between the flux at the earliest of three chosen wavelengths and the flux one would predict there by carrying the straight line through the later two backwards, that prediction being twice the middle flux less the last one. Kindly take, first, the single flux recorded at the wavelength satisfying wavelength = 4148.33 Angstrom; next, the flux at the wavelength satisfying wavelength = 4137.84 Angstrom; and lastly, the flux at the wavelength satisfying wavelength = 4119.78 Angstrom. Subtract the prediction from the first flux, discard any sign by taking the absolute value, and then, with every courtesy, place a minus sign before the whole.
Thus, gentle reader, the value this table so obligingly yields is -11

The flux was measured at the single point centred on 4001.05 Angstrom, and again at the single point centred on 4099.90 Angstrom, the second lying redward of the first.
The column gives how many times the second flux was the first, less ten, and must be -9.37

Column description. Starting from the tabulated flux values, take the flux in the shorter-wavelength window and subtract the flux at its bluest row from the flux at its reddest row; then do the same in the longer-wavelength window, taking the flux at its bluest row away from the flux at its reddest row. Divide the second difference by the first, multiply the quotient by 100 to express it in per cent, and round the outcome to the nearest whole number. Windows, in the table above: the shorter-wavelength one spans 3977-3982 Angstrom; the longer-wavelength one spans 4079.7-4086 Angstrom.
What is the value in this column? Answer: -55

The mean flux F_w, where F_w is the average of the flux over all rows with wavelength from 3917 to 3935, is 22.7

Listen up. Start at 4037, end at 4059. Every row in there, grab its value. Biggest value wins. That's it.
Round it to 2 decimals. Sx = 39.69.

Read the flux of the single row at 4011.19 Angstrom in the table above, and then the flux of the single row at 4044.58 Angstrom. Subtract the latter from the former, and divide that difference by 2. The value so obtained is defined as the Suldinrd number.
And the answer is 0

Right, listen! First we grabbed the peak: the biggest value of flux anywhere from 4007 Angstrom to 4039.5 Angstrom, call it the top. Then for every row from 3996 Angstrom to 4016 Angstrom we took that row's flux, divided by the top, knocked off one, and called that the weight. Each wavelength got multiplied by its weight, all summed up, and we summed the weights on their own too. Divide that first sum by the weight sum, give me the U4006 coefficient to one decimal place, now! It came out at 4005.3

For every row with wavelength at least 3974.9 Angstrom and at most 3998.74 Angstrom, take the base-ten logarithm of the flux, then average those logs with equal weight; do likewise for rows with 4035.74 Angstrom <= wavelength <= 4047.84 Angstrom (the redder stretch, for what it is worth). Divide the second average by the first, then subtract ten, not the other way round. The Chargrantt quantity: -8.96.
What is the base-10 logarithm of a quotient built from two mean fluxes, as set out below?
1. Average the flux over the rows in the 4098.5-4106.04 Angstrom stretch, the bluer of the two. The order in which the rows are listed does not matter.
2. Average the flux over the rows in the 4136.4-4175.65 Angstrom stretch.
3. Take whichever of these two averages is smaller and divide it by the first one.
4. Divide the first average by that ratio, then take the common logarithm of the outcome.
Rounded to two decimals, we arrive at 1.19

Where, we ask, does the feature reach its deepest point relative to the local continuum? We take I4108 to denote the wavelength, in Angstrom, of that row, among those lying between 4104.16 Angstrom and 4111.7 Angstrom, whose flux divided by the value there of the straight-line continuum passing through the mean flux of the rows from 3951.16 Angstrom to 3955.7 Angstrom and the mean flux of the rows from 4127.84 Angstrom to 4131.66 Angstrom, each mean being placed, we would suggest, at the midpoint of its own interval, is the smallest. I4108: 4104.63 Angstrom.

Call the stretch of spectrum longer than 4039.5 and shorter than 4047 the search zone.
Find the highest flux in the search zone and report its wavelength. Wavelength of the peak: 4044.58 Angstrom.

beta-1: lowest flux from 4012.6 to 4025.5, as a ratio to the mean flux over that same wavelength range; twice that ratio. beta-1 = 1.64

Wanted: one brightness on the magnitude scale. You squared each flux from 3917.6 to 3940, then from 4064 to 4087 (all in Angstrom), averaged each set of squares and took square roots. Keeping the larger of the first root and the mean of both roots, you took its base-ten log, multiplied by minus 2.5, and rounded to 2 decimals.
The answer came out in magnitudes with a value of -3.51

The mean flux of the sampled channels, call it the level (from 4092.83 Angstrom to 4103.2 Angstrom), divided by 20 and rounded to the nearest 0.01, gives 0.97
